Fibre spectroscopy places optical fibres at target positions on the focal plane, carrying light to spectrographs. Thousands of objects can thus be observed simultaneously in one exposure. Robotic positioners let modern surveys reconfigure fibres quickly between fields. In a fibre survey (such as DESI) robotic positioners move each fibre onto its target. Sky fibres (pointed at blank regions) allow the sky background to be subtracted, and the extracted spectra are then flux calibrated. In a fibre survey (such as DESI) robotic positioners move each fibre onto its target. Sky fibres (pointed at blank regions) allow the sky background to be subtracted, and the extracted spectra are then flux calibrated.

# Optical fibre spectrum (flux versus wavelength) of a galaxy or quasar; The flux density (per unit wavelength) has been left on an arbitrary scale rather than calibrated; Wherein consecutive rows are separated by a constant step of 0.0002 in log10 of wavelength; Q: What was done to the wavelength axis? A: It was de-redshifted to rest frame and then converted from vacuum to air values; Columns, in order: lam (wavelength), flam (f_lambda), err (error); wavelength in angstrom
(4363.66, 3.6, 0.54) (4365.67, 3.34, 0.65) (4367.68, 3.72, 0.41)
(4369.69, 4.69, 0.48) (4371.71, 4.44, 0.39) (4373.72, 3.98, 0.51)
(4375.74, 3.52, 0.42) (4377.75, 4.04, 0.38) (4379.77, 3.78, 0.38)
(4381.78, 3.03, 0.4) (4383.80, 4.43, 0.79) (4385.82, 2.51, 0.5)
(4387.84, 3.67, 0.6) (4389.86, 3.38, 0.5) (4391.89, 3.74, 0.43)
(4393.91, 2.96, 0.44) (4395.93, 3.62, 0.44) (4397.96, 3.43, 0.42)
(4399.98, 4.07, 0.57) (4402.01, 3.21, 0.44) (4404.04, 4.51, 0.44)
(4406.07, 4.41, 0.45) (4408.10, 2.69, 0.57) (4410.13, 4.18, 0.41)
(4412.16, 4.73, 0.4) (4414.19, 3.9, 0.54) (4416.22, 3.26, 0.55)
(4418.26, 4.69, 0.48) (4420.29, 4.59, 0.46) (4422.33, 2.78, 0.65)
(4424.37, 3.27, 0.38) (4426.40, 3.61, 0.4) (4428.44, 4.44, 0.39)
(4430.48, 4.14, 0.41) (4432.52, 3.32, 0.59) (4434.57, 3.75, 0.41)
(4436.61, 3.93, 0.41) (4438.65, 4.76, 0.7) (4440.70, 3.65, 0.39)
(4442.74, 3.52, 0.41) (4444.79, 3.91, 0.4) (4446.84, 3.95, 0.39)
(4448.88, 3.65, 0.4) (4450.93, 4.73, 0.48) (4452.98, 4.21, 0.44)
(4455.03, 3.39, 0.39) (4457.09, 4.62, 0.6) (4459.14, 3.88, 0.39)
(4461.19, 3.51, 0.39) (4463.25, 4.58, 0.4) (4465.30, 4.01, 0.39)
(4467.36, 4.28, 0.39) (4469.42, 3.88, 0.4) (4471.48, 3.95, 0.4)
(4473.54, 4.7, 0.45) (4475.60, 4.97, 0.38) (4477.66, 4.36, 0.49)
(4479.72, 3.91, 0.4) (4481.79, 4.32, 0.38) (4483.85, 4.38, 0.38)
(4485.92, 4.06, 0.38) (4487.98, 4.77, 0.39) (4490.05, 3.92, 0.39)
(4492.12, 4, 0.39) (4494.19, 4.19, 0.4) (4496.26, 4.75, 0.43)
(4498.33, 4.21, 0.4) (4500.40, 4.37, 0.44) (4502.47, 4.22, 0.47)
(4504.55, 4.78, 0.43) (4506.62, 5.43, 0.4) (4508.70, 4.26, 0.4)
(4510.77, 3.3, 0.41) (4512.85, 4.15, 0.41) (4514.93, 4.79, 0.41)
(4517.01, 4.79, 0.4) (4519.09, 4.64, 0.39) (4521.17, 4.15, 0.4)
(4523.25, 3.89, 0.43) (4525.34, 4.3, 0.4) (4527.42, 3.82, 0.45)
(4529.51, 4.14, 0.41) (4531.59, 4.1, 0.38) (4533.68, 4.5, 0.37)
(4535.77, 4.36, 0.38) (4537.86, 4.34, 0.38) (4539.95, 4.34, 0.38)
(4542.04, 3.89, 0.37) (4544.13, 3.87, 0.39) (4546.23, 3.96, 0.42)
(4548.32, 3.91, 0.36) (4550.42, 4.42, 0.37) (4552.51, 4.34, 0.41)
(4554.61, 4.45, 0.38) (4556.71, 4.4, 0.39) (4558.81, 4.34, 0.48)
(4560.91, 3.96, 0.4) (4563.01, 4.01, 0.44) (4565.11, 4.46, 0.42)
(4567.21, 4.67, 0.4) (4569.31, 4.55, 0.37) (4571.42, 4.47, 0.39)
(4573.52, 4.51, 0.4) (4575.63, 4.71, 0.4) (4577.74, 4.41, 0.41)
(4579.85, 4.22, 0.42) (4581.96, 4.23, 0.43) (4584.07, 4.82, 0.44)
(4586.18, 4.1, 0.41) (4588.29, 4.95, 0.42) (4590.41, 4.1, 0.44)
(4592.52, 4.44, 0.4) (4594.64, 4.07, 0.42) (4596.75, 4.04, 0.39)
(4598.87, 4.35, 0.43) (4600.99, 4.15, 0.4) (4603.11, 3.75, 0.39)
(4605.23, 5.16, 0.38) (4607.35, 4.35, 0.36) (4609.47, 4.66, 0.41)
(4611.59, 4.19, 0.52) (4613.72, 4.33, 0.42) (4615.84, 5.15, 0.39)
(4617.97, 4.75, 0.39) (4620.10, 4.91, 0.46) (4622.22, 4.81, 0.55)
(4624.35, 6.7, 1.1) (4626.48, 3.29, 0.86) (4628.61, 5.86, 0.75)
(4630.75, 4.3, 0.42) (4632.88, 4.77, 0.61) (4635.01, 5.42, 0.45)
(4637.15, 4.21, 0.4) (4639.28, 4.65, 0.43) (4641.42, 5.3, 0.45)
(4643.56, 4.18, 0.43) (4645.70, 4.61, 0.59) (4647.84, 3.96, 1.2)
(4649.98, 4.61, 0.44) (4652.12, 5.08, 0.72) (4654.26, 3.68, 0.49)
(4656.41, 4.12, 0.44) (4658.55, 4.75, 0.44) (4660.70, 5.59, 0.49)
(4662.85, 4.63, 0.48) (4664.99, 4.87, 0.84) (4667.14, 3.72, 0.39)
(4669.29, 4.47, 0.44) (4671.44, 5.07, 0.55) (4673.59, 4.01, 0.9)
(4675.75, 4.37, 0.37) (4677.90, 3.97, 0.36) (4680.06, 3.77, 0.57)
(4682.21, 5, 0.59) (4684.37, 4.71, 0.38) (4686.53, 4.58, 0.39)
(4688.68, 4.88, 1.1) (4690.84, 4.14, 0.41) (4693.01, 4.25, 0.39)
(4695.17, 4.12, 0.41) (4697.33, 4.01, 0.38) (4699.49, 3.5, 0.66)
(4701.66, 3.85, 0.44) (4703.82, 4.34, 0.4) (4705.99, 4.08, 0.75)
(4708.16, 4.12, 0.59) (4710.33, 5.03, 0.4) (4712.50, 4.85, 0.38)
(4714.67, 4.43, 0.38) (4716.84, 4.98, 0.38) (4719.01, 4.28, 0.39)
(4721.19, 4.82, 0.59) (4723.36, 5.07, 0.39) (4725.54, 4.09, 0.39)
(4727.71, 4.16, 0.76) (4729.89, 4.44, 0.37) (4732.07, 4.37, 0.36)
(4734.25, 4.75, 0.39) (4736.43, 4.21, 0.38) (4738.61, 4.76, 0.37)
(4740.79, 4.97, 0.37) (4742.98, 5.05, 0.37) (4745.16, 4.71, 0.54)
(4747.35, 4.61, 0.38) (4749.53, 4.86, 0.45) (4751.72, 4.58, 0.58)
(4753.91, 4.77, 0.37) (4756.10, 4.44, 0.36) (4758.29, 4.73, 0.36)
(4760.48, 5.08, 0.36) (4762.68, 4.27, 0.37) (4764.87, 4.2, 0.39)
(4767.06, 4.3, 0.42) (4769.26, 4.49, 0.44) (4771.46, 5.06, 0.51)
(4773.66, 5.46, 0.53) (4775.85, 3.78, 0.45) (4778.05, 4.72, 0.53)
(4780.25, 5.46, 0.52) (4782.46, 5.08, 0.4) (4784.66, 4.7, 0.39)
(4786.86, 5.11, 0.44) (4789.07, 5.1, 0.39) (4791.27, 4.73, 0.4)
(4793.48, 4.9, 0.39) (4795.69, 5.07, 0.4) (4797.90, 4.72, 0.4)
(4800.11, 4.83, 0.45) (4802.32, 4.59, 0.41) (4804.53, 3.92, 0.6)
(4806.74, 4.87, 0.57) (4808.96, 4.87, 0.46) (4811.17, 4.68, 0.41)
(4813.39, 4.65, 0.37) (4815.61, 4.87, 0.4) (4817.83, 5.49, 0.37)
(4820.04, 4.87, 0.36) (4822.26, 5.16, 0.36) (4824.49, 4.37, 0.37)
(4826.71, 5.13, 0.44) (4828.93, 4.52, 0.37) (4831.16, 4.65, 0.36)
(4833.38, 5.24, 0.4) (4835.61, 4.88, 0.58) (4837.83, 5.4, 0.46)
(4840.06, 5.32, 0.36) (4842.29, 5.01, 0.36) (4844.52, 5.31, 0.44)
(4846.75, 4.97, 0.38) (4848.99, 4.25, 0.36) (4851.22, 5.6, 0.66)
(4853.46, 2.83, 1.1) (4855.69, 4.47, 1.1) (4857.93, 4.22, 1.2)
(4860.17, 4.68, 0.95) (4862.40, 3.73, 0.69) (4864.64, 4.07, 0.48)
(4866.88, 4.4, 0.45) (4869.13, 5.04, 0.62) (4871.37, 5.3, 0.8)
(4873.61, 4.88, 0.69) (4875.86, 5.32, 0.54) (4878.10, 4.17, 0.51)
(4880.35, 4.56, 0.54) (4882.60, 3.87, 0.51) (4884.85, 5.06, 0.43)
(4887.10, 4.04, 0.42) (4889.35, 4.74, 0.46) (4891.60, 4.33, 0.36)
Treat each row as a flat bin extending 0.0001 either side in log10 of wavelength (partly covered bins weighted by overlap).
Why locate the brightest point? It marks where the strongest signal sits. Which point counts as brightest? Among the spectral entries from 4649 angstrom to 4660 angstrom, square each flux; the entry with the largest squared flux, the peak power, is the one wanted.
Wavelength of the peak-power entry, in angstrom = 4652.12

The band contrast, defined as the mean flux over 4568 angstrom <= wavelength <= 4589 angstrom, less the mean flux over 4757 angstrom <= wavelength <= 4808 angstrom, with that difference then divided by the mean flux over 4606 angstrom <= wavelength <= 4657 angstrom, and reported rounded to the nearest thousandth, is -0.054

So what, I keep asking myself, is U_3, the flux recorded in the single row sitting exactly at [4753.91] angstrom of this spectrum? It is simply 4.77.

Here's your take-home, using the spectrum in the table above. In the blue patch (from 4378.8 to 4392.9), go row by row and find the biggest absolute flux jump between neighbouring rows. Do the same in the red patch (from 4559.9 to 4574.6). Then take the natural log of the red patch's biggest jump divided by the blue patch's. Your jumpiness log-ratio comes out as -1.5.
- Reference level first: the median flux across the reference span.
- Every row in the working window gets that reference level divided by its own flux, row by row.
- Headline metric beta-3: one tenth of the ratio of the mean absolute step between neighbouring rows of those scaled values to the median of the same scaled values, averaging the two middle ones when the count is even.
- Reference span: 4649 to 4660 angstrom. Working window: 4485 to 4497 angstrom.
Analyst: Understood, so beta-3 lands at 0.010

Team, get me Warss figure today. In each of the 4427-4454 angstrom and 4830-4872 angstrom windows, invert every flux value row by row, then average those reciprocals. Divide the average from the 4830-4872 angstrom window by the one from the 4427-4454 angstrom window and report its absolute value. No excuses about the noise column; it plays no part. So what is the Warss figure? 0.86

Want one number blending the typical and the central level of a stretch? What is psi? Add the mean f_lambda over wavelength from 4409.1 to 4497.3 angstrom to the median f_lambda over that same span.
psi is 8.1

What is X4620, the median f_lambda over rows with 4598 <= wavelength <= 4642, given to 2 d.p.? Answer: 4.66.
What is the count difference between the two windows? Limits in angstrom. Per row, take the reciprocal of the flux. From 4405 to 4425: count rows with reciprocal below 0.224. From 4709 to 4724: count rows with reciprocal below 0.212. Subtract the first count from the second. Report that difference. 2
